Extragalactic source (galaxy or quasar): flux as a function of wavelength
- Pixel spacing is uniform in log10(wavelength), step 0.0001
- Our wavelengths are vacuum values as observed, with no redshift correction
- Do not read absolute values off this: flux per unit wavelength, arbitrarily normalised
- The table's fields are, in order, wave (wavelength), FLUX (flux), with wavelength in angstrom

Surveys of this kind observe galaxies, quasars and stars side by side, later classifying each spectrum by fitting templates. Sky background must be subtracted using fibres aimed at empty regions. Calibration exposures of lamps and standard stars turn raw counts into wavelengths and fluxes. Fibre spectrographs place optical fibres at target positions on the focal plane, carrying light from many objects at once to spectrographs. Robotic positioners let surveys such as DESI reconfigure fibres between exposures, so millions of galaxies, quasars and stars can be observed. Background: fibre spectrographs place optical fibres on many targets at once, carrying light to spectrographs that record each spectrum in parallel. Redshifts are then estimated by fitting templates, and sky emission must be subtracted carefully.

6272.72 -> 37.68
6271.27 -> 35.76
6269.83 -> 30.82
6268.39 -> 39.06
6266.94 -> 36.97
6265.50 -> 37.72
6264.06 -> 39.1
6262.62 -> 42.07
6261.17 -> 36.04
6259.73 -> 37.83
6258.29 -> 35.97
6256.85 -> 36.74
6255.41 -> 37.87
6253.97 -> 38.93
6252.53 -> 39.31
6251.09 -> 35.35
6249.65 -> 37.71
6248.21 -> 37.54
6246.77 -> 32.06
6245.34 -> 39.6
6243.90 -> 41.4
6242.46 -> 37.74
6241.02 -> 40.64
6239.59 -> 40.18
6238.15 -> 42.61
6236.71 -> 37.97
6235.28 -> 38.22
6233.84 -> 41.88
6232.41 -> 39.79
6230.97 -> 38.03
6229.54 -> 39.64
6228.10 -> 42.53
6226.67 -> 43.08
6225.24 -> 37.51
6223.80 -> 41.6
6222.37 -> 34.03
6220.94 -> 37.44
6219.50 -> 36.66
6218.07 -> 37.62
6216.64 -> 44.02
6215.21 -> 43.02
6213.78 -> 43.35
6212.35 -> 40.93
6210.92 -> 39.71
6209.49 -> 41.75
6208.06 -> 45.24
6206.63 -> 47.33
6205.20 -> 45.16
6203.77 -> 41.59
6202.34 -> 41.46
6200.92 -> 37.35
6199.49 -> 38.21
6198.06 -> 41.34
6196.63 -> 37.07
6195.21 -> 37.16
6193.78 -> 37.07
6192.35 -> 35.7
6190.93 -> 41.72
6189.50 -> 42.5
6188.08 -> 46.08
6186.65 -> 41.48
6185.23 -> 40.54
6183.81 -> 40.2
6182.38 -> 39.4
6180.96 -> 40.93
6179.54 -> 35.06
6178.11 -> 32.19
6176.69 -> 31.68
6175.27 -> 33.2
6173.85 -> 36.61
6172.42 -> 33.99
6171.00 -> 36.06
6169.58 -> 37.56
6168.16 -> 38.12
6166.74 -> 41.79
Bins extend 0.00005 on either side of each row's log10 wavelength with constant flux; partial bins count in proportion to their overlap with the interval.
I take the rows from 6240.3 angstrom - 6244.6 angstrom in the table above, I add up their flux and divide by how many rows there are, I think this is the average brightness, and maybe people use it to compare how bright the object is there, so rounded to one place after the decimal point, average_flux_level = 39.9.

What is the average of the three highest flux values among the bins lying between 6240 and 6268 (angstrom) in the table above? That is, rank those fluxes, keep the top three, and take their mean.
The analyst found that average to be 41.4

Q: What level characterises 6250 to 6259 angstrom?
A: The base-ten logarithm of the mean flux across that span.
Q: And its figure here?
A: 1.57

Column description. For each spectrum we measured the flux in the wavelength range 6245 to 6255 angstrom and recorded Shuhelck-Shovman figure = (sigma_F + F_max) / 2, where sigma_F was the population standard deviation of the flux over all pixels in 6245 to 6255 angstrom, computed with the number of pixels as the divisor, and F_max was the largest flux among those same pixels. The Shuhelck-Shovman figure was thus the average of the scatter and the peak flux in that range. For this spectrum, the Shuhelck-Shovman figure 21.0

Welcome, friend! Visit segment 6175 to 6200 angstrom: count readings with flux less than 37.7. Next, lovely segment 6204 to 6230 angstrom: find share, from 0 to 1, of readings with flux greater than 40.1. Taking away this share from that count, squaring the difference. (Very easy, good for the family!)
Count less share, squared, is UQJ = 55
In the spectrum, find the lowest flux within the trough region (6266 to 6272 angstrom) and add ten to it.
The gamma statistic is 40.8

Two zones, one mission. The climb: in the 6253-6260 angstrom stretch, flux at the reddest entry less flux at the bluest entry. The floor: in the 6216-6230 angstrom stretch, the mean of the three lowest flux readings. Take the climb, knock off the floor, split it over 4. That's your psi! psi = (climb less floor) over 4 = -9.3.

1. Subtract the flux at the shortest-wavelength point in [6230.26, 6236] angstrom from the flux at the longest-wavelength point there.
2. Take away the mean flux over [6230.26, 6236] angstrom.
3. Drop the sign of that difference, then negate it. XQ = -39.3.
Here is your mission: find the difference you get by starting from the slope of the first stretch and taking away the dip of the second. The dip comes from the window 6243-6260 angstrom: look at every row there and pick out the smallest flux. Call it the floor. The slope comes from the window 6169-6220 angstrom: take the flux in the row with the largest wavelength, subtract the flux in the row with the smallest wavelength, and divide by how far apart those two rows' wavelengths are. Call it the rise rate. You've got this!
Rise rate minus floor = -32.1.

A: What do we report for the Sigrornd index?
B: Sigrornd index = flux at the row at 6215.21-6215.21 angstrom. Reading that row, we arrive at 43.02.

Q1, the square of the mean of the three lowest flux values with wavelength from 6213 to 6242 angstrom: 1299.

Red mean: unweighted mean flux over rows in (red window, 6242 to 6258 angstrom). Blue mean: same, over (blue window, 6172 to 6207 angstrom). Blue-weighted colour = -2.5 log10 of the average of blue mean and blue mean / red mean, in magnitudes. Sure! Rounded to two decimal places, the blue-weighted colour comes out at -3.25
